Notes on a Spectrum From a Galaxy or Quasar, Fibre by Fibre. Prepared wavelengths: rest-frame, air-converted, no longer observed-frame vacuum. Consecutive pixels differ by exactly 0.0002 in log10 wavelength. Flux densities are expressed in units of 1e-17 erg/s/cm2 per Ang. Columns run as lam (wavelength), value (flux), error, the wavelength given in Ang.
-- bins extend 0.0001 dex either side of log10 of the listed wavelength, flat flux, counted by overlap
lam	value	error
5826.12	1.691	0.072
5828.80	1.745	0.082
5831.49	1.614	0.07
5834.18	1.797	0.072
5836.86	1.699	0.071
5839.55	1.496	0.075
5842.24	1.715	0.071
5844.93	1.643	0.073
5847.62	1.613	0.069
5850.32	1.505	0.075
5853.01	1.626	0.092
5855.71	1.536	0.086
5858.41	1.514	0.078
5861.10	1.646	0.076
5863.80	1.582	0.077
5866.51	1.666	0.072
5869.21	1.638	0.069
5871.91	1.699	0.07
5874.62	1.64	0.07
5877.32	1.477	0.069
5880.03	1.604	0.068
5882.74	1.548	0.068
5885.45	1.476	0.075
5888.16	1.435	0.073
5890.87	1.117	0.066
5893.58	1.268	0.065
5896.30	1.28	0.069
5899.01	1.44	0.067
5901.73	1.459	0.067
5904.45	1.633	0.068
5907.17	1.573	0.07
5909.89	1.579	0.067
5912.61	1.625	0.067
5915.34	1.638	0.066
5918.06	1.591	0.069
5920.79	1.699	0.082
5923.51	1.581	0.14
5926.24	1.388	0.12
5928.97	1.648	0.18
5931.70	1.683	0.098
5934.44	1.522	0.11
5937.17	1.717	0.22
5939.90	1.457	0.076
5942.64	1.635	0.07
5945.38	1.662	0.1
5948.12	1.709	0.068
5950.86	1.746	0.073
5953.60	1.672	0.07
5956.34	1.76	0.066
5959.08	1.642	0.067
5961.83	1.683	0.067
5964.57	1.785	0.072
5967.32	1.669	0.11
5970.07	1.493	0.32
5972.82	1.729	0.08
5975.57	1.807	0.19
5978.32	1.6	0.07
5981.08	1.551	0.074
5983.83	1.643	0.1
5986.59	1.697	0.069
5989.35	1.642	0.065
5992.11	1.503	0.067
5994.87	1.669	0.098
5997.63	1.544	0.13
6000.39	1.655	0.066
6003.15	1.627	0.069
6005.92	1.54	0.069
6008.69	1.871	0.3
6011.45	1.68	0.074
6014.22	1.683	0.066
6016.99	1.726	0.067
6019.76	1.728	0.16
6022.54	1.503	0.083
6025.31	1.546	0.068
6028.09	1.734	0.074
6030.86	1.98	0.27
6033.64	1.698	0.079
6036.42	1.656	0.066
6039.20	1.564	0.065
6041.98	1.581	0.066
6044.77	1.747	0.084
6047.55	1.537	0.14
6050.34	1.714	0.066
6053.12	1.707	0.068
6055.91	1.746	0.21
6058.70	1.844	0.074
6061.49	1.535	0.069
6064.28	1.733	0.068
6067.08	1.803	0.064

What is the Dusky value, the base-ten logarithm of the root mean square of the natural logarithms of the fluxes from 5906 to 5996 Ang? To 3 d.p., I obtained -0.306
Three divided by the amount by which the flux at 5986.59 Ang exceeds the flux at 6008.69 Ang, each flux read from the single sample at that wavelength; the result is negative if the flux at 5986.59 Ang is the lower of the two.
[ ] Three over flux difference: -17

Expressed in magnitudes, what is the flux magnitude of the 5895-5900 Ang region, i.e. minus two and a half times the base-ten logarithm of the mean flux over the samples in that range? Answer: -0.33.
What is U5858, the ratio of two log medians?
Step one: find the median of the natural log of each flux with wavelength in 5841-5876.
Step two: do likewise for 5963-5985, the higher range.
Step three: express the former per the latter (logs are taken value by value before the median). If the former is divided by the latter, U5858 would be 0.98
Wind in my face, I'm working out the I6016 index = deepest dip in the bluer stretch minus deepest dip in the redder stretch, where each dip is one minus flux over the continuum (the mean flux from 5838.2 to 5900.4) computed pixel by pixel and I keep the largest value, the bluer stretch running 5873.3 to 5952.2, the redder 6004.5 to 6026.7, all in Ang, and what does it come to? 0.25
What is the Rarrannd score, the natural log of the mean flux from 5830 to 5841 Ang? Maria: 0.502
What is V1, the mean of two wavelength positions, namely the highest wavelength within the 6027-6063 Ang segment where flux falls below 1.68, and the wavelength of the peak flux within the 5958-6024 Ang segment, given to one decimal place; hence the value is 6035.1 Ang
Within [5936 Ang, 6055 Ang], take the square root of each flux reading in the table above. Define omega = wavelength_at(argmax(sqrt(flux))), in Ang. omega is 6030.86 Ang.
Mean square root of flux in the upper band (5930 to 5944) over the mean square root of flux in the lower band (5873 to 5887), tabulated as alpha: 1.02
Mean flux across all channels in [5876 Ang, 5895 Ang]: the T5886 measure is 1.42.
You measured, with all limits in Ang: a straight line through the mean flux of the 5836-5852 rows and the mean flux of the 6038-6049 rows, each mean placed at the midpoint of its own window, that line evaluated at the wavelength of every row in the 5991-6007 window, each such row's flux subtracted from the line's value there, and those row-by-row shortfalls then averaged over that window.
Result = 0.02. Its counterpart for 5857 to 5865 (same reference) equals 0.03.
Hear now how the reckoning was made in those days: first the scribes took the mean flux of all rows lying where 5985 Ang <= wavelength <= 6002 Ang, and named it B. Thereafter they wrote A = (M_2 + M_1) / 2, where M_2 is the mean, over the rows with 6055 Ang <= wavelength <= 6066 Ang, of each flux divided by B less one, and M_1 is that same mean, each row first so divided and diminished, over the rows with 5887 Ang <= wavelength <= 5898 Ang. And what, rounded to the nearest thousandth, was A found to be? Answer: -0.076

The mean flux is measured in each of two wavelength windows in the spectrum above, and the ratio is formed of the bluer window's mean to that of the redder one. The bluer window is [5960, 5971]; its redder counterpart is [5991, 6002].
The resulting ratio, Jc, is 1.04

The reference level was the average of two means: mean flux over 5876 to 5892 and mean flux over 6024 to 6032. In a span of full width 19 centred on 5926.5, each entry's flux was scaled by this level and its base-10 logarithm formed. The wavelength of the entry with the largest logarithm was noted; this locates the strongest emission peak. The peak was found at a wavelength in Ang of 5920.79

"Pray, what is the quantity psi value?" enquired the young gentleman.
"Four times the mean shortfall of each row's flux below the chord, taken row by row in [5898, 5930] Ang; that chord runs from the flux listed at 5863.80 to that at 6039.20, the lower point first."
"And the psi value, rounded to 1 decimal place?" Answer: 0.0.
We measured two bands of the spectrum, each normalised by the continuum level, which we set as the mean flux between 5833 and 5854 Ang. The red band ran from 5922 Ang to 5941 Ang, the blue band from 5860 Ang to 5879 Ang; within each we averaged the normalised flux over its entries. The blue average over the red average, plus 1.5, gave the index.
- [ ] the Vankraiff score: 2.53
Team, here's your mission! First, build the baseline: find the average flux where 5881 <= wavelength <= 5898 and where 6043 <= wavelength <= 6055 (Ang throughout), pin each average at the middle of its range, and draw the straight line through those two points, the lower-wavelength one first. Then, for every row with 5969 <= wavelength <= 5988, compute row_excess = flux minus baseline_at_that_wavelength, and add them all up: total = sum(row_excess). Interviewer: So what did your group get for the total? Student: 0.8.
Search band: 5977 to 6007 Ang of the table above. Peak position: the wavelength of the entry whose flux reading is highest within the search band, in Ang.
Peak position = 5986.59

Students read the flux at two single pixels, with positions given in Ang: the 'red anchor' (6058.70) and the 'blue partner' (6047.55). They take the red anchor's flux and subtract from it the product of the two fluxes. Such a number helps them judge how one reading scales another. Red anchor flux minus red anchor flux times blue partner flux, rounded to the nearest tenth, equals -1.0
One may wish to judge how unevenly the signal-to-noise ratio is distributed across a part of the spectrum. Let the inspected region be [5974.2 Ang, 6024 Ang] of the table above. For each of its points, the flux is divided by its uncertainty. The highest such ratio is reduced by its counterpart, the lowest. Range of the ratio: 20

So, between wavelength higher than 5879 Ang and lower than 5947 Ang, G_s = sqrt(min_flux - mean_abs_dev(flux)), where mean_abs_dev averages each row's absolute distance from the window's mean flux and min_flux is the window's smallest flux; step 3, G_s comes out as 1.00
